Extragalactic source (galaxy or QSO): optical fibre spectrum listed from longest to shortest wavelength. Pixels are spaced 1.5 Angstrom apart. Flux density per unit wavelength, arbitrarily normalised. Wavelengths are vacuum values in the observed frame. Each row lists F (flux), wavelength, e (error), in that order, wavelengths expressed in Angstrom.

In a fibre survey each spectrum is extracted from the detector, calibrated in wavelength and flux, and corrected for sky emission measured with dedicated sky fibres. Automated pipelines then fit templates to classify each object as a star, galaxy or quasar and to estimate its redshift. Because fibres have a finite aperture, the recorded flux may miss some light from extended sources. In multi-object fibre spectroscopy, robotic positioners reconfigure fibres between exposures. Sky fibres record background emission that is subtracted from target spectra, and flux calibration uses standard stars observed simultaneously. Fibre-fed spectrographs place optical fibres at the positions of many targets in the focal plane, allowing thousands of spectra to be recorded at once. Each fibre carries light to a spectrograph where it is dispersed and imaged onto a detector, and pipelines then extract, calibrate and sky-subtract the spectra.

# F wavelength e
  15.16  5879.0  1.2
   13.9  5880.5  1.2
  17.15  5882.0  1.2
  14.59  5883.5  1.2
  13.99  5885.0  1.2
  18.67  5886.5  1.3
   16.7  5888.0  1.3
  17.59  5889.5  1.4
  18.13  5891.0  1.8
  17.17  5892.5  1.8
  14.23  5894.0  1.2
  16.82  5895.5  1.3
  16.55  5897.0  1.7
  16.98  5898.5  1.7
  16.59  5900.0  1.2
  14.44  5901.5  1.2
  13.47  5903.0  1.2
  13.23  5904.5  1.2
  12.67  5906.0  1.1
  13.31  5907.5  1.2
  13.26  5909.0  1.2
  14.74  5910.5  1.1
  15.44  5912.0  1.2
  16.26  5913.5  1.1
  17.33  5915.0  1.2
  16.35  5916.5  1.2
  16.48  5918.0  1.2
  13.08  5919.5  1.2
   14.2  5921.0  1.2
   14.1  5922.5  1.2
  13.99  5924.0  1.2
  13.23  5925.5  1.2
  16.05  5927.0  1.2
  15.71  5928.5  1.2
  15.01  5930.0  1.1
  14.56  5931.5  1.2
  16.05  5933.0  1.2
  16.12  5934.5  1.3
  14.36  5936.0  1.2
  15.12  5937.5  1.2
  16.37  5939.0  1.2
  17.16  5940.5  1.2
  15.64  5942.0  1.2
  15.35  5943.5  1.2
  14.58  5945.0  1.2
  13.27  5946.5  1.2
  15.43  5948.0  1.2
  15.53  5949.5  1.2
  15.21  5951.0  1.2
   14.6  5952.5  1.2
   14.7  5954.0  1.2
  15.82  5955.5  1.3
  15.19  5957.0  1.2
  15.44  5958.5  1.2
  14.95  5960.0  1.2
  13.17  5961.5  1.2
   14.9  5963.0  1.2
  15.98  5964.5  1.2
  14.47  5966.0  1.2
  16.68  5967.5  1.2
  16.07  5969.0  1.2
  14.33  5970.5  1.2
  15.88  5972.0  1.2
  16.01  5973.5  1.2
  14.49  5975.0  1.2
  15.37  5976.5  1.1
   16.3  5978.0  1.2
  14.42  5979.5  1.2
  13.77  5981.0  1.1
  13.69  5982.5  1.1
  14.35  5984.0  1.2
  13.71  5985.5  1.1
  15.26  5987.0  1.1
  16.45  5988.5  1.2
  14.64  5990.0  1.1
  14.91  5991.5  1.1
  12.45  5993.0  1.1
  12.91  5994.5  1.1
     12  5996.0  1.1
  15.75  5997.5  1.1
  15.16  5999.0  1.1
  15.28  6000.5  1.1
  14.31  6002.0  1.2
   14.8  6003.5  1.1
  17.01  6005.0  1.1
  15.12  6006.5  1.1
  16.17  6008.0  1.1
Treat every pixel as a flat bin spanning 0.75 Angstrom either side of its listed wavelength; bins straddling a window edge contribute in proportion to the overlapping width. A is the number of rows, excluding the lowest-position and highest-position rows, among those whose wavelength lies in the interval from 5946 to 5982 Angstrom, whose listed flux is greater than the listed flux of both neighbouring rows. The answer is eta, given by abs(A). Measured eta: 7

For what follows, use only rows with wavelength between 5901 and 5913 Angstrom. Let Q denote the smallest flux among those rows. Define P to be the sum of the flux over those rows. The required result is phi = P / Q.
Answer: 8.7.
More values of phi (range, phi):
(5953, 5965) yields 9.1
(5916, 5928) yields 9.0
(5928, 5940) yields 8.6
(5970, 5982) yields 8.8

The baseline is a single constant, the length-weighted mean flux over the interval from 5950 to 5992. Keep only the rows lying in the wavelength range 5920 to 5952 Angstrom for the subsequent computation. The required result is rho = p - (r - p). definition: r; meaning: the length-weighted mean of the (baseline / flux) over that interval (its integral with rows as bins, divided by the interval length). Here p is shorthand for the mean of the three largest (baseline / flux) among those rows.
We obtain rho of 1.23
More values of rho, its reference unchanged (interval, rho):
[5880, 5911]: 1.32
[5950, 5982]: 1.19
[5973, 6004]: 1.38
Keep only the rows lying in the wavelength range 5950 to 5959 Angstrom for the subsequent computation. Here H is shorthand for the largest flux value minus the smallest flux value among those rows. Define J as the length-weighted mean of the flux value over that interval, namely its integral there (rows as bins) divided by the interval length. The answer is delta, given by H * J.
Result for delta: 18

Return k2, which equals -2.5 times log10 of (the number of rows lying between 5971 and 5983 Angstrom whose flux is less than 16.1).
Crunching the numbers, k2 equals -2.1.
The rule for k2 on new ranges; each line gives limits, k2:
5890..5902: -0.8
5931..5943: -1.7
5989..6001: -2.3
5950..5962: -2.3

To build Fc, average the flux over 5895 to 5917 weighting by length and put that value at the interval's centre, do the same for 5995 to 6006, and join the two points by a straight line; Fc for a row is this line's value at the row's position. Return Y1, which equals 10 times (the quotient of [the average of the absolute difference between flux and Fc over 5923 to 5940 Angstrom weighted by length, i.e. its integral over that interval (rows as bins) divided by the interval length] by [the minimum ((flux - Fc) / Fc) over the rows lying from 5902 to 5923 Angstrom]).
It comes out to -53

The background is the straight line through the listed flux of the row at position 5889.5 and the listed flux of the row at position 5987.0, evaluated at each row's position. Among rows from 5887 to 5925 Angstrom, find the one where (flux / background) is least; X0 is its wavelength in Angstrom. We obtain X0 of 5906.0 Angstrom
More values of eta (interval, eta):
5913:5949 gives 6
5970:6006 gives 8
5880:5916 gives 6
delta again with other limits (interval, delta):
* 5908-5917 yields 63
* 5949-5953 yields 14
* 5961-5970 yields 54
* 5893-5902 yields 44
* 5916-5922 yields 51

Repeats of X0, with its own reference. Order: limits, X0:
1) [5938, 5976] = 5946.5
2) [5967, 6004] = 5996.0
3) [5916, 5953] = 5919.5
